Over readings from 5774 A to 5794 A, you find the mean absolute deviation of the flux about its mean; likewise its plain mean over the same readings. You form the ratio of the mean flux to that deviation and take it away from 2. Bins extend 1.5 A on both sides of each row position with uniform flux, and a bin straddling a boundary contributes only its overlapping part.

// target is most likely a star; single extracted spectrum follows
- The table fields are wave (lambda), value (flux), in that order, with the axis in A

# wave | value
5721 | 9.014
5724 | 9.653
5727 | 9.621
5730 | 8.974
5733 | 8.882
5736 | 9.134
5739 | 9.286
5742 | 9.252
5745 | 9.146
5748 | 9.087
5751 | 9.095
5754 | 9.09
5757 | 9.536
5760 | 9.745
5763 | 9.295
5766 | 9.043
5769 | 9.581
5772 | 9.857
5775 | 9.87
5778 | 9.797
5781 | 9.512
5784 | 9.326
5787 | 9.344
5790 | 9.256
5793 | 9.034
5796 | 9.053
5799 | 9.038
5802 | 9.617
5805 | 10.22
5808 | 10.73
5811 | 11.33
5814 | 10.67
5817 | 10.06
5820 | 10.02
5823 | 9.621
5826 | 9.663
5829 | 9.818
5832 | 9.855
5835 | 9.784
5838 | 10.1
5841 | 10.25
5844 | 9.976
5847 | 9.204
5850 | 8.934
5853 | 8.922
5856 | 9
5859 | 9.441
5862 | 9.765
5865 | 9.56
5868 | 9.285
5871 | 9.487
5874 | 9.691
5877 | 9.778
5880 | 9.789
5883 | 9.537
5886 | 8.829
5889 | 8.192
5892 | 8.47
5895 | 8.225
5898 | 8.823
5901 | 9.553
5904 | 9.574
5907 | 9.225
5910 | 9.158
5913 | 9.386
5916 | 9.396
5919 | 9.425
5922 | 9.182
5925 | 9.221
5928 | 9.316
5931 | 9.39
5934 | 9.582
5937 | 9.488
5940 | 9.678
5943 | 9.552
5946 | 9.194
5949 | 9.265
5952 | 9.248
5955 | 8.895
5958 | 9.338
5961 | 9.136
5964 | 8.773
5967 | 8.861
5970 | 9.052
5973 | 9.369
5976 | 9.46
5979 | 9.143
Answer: -38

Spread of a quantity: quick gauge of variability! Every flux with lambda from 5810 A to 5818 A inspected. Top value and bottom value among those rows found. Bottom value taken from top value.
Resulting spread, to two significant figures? 1.3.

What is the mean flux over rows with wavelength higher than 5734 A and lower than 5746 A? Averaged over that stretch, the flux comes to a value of 9.2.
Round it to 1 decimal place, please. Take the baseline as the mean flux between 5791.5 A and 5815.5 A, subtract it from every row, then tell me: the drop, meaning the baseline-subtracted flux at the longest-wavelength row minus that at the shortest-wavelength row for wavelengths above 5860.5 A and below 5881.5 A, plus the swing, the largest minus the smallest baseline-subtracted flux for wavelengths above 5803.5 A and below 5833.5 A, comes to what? 1.7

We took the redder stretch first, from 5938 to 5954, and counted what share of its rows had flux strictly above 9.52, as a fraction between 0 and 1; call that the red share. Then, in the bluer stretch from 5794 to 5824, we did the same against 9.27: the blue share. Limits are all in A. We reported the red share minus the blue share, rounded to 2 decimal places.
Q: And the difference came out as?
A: -0.40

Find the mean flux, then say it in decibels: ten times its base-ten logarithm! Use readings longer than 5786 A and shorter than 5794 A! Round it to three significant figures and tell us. 9.64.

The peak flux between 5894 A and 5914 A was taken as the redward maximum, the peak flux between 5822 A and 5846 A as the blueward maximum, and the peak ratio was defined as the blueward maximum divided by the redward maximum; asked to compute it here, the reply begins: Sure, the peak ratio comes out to 1.07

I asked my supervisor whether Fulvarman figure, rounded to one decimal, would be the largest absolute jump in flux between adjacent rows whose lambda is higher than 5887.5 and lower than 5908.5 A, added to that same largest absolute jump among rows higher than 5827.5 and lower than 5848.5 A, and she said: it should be 1.5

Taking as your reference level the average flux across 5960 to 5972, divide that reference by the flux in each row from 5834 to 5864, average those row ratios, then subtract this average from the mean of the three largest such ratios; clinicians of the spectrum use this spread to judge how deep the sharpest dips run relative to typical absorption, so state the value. 0.059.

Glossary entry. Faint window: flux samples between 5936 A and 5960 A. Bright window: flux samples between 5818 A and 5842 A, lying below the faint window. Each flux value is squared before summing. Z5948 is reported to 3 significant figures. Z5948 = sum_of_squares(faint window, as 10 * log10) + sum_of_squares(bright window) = 811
